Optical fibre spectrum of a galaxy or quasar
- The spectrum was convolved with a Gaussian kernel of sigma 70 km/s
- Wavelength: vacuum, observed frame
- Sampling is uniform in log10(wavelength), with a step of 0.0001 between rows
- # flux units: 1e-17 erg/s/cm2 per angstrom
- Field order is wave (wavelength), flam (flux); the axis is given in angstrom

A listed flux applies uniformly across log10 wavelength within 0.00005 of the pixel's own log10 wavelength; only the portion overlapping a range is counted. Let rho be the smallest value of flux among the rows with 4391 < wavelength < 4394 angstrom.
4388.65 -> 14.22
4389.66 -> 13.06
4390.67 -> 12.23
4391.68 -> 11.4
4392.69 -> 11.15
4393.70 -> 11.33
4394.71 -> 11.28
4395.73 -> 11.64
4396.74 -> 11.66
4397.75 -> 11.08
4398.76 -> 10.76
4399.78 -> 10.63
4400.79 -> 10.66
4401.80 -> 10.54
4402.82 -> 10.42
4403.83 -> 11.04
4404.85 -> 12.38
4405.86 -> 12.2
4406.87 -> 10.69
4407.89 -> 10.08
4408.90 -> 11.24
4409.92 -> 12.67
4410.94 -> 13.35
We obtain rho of 11.15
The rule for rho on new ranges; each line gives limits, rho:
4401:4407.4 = 10.42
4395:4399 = 10.76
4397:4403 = 10.42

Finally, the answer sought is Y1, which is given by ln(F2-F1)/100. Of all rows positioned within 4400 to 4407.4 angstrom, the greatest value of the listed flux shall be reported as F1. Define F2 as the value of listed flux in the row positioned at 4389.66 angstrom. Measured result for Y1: -0.004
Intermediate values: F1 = 12.38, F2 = 13.06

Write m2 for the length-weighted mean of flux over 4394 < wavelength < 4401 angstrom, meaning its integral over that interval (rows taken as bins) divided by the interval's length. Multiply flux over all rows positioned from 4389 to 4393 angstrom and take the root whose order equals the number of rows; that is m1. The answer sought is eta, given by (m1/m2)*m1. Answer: 12.8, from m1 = 11.9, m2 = 11.1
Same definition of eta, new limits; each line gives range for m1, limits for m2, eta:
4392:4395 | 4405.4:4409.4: 11.5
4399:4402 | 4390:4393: 9.6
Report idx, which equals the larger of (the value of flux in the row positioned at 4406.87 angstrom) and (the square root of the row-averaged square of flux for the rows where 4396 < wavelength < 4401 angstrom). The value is 11.0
